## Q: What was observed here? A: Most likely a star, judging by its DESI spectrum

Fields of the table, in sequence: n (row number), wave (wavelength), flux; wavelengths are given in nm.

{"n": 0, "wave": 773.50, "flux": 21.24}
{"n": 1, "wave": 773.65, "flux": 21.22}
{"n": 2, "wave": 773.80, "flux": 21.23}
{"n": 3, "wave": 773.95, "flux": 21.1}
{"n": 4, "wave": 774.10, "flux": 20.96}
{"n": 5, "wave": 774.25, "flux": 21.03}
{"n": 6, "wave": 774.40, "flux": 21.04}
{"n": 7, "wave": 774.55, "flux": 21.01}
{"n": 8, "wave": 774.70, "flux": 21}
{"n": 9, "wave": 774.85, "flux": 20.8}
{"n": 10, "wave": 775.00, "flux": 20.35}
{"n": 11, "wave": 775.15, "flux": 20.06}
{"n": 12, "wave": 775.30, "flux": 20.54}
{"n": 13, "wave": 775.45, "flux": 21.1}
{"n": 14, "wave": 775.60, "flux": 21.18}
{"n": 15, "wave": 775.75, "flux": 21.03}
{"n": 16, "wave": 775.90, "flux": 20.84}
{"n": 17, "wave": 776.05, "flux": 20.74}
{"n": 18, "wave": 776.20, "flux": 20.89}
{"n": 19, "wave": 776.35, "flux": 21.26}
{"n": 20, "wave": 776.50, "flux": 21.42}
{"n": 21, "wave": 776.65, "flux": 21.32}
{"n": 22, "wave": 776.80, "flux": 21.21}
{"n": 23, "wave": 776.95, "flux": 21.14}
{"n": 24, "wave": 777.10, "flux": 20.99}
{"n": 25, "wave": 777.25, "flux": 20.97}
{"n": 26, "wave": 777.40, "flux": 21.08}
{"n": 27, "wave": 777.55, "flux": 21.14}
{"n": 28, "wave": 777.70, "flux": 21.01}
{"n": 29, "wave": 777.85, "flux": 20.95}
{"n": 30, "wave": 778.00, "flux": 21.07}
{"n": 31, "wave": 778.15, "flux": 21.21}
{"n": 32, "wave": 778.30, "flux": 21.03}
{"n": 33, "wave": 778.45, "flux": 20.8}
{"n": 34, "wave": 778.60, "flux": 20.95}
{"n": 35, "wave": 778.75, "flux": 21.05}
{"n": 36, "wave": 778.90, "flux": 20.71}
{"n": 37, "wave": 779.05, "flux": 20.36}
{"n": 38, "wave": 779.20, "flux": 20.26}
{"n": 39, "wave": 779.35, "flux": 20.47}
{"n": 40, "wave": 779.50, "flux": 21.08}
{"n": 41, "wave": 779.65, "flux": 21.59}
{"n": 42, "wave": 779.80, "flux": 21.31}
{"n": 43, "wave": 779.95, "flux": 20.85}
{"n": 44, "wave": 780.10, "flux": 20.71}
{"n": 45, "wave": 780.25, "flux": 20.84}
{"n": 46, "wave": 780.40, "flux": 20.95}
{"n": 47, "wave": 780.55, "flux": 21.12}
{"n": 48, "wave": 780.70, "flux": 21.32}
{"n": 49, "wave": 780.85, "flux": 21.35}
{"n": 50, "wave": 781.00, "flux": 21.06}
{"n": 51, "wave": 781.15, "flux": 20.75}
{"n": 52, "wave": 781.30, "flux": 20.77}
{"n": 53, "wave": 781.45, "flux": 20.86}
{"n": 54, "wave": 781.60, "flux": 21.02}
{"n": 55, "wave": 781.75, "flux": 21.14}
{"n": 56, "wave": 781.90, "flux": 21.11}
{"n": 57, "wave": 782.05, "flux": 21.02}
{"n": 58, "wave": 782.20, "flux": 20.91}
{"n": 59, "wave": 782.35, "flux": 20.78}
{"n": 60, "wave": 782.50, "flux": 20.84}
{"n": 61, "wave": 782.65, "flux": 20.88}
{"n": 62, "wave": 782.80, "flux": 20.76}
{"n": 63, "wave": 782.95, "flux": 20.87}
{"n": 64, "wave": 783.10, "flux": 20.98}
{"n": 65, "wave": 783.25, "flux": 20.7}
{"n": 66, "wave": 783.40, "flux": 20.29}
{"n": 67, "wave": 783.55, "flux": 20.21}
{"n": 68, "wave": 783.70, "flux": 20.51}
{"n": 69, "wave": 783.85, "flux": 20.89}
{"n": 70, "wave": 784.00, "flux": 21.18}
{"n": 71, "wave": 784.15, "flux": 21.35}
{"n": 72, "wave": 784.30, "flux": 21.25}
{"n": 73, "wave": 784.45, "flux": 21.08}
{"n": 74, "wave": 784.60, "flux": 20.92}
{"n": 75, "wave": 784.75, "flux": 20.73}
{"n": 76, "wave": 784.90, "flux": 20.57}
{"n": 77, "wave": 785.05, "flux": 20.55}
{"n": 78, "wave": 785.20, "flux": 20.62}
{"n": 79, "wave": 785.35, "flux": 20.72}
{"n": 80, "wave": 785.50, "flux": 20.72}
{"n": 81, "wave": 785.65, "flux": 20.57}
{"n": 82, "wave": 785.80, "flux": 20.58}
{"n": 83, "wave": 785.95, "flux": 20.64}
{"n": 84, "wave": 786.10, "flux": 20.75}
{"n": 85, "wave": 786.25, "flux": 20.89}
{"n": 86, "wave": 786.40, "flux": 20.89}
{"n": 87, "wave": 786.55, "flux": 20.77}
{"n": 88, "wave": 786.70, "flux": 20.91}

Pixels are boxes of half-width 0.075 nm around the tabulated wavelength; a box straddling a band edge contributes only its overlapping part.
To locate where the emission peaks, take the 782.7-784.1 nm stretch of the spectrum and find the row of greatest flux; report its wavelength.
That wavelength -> 784.00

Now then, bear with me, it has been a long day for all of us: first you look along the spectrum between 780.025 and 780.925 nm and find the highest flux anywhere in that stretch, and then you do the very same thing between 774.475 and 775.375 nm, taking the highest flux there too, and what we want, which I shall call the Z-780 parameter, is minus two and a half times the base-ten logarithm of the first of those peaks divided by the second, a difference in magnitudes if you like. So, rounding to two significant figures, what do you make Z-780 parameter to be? -0.017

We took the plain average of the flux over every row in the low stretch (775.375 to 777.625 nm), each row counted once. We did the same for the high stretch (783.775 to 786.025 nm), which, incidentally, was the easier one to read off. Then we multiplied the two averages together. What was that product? 439.1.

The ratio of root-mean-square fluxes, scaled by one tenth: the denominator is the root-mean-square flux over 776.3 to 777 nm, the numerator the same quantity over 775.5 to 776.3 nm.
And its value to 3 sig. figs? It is 0.0984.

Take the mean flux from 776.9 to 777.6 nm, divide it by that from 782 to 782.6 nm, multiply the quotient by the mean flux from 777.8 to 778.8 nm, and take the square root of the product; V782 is 4.603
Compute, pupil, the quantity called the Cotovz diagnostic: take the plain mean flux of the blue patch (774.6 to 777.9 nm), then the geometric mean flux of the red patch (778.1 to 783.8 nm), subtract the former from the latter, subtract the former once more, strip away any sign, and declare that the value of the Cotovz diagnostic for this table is 21.0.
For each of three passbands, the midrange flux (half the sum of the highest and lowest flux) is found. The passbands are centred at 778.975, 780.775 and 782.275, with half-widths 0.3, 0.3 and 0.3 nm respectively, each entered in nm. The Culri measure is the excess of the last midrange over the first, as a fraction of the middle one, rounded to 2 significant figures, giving 0.012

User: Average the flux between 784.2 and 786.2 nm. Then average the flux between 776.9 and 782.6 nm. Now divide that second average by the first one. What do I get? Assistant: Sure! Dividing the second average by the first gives 1.01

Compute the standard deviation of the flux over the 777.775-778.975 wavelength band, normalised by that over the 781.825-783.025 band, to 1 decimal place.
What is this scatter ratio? 1.3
